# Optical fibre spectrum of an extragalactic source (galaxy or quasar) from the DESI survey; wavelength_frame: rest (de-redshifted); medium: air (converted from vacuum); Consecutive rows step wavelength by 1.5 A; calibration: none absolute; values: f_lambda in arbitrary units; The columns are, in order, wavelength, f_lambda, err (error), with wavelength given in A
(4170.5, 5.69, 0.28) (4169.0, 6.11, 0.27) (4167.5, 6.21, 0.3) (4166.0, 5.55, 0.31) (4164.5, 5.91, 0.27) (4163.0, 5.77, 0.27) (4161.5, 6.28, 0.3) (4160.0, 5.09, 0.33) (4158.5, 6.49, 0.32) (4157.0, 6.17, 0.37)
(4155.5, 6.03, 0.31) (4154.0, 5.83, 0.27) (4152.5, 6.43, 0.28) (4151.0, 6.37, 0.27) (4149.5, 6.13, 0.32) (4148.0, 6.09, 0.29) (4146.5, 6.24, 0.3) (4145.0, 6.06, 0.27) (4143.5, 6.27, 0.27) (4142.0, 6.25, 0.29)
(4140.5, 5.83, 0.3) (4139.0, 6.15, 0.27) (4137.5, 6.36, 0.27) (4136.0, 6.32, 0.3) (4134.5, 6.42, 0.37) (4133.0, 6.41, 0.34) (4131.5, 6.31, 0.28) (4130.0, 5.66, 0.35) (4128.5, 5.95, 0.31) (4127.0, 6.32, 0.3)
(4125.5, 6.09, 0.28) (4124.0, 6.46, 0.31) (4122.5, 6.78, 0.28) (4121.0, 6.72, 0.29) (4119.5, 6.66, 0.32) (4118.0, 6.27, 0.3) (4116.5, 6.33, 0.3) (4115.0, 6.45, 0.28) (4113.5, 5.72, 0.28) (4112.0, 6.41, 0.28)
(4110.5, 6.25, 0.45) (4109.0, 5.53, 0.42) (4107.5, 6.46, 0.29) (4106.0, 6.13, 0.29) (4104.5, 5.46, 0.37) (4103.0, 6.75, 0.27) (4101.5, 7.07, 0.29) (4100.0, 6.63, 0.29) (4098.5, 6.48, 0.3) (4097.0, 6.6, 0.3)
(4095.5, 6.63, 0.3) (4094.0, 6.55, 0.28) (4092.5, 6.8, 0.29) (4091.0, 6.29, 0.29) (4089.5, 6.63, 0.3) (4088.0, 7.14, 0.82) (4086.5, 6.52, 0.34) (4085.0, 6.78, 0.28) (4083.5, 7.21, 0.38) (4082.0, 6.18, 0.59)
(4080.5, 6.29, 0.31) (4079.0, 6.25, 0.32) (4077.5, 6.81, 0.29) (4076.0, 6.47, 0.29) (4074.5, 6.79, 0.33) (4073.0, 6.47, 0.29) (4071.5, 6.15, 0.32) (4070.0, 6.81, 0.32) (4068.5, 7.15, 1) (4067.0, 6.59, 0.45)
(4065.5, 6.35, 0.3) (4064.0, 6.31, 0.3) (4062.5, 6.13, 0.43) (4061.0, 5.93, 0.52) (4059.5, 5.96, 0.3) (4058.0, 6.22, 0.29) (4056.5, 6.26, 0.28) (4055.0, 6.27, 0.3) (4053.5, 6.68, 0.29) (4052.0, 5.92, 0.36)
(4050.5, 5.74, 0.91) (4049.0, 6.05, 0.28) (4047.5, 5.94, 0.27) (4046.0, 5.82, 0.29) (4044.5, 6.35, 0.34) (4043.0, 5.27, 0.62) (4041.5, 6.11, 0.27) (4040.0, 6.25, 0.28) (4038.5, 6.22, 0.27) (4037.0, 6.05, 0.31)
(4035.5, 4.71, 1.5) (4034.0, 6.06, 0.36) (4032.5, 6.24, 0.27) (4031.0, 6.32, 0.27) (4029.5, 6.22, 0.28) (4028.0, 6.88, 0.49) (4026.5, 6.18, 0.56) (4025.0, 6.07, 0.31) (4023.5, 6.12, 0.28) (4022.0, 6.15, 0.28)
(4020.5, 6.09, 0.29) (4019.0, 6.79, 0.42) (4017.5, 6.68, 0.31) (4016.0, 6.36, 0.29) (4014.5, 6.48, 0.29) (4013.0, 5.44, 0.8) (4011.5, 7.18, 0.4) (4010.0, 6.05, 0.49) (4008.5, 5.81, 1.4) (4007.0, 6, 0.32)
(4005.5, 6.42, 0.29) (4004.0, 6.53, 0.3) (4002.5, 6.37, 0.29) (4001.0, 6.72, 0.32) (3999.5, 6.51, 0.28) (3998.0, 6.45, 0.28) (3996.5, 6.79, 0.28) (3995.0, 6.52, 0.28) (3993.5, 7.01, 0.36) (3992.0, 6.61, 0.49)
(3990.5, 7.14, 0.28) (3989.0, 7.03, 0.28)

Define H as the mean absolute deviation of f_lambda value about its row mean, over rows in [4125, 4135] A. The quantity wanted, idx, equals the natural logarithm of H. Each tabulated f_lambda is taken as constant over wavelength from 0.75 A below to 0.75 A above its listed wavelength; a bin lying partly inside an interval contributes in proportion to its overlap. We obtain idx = -1.5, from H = 0.23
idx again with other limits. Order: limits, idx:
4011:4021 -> -0.9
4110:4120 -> -1.7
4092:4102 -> -1.9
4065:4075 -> -1.4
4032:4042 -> -1.0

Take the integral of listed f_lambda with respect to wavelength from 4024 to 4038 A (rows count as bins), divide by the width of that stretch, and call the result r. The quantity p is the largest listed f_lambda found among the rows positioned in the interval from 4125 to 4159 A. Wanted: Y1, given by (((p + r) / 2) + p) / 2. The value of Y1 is 6.4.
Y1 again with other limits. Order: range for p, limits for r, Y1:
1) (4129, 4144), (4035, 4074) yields 6.4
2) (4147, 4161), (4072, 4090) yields 6.5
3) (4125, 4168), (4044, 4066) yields 6.4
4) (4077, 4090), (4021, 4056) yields 6.9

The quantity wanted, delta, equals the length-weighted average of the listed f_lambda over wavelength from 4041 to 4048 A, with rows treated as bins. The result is 5.9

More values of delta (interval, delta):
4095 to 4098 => 6.6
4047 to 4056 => 6.1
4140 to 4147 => 6.1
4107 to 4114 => 6.1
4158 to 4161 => 5.8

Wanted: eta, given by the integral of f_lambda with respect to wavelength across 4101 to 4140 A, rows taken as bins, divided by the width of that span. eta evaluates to 6.28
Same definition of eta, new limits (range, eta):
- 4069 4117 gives 6.47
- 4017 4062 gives 6.12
